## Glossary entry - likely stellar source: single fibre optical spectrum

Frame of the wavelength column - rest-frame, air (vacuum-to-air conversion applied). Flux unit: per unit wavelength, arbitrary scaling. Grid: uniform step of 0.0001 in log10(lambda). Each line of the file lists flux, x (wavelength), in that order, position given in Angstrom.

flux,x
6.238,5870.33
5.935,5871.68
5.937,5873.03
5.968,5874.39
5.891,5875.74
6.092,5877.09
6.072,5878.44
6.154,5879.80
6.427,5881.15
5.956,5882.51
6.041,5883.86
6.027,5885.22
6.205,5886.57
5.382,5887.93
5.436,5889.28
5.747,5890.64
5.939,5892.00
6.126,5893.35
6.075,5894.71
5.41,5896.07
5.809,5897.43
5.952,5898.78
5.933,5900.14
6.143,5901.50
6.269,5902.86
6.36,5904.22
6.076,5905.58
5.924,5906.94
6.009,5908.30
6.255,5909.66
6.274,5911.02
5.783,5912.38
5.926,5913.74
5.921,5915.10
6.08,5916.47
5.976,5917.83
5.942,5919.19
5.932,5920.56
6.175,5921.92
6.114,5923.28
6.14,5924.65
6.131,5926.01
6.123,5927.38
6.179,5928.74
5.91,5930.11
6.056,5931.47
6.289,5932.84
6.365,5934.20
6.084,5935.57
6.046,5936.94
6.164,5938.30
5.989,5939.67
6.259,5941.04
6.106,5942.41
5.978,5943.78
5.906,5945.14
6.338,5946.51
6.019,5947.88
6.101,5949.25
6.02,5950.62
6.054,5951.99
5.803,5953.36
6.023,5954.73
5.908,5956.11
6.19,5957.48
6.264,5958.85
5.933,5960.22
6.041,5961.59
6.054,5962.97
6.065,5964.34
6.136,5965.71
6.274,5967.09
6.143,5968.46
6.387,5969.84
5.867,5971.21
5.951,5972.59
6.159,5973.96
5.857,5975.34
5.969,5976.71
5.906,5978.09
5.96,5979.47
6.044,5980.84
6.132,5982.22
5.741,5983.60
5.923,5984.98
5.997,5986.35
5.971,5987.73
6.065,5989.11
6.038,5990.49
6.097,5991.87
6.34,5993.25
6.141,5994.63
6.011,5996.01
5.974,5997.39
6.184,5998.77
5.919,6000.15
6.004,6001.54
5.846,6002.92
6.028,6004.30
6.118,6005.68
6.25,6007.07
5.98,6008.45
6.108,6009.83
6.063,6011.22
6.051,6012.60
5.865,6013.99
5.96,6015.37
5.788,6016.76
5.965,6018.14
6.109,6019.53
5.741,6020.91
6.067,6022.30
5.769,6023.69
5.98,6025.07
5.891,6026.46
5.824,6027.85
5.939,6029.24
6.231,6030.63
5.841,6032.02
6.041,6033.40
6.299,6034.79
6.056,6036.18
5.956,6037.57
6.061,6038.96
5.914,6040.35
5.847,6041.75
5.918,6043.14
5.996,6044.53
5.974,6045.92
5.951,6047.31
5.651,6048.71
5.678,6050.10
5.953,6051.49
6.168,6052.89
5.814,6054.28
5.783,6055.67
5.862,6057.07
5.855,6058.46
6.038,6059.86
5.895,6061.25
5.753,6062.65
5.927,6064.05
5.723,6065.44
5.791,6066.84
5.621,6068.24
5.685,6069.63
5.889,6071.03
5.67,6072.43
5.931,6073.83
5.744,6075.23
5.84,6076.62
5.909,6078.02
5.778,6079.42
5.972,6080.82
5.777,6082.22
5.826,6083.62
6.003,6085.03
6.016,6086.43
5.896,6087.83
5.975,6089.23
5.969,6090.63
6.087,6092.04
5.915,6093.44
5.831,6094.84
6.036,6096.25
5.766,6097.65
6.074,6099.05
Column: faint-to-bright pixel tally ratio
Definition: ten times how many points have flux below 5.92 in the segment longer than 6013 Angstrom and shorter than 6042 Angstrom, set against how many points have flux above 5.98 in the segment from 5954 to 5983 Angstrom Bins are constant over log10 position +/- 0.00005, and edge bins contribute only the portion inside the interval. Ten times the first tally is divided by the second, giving 6.9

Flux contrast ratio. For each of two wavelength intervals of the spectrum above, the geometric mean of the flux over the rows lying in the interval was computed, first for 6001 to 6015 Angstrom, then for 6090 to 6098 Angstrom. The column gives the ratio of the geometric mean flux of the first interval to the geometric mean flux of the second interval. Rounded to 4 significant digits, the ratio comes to 1.016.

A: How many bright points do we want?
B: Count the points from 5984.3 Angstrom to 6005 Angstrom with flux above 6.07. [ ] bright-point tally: 4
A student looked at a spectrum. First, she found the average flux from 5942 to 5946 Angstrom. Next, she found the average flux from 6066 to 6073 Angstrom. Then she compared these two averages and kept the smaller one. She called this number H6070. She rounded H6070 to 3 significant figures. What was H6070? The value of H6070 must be 5.73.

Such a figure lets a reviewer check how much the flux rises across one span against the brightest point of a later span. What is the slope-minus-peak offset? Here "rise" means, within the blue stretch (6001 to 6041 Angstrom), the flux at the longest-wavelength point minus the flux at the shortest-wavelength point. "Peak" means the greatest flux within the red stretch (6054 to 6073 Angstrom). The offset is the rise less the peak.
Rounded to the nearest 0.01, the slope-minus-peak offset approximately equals -6.13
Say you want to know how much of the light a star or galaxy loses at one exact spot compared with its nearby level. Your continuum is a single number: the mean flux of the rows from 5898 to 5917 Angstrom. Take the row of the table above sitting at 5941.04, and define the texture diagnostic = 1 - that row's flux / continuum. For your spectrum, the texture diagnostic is -0.032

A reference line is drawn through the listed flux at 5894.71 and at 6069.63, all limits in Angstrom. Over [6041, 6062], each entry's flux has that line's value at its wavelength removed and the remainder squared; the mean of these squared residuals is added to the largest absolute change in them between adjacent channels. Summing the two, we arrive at 0.23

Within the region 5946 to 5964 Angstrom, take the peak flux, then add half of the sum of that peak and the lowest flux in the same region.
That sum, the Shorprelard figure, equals 12.4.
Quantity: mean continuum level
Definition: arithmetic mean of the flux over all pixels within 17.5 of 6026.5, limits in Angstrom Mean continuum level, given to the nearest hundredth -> 5.97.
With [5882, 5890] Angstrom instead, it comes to 5.84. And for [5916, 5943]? 6.10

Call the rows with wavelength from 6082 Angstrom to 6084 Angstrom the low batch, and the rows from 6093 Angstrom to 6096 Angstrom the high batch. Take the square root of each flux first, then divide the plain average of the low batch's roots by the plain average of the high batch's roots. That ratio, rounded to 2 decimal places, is 0.99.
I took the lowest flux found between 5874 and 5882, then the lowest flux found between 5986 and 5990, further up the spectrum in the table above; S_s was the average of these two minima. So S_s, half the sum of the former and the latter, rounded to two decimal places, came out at 5.93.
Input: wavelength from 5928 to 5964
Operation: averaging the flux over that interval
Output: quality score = 6.08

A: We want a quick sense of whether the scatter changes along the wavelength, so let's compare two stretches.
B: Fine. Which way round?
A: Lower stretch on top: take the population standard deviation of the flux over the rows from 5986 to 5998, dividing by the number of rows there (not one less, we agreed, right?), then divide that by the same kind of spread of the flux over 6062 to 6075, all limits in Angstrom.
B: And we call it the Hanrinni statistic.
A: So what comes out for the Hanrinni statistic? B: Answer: 1.0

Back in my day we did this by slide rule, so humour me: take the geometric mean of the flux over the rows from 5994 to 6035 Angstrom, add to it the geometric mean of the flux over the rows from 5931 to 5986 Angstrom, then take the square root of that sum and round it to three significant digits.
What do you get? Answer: 3.47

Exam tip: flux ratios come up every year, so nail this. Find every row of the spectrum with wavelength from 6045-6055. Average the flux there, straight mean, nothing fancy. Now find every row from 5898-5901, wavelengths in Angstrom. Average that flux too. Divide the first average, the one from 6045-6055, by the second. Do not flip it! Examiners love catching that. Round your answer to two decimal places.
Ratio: 0.99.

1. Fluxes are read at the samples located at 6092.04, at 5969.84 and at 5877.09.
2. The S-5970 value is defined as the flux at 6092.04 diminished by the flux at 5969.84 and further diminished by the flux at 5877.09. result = -6.4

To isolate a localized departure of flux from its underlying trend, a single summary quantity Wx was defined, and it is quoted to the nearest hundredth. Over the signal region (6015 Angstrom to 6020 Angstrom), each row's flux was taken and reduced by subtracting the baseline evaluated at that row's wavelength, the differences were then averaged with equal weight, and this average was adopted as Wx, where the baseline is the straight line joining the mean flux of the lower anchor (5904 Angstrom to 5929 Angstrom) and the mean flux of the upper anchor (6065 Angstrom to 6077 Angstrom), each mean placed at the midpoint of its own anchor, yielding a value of 0.08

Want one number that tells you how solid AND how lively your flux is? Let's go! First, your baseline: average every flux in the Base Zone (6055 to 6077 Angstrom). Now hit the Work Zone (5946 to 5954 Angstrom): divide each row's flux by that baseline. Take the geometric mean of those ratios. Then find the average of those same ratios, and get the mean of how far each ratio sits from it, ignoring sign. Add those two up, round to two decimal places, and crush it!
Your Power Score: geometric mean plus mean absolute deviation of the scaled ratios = 1.06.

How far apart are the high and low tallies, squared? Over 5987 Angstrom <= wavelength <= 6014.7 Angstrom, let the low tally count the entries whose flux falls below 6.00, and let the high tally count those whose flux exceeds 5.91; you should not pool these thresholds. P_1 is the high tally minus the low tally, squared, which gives 144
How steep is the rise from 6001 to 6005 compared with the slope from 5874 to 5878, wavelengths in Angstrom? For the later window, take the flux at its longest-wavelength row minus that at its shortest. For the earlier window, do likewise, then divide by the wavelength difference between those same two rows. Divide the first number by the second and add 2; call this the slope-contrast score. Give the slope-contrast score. 2.5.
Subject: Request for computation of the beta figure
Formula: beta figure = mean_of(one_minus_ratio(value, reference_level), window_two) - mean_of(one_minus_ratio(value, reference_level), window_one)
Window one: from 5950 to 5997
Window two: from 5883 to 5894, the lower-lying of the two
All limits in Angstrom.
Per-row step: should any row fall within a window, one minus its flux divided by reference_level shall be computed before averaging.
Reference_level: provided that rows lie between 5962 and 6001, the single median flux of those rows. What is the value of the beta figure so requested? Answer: 0.030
